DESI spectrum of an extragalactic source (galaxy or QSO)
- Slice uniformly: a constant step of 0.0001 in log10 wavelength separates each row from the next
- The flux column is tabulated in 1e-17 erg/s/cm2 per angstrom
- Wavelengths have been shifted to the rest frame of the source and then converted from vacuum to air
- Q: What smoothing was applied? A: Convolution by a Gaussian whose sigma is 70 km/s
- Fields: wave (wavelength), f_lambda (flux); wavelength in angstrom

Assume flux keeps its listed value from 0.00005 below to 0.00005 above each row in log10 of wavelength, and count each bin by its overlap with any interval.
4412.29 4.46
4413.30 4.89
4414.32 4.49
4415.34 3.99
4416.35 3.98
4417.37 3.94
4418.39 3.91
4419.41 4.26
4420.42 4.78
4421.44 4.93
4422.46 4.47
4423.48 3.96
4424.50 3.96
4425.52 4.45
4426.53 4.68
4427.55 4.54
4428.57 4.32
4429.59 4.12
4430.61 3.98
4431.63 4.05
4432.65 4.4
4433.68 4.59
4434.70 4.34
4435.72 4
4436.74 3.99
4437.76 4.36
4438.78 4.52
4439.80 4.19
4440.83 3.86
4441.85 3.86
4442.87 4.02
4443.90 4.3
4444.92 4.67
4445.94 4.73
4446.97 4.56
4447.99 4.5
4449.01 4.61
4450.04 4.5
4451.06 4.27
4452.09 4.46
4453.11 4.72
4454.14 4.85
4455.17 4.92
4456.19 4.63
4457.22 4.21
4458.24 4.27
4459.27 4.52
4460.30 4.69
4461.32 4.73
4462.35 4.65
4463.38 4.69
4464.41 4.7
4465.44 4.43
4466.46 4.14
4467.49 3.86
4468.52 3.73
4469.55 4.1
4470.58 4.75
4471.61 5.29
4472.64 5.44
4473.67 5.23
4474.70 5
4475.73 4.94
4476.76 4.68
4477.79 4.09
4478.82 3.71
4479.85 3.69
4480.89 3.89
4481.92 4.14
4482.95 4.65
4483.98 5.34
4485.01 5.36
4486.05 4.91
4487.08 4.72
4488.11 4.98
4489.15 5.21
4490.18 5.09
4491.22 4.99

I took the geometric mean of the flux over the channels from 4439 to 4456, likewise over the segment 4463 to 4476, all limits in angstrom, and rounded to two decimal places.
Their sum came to 9.03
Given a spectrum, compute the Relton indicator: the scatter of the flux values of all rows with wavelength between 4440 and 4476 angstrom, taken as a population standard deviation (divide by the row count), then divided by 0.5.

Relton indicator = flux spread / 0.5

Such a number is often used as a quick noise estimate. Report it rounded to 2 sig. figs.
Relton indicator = 0.81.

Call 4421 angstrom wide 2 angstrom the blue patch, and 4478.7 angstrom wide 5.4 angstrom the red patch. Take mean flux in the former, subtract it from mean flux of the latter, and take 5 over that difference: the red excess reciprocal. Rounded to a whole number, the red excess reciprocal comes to -6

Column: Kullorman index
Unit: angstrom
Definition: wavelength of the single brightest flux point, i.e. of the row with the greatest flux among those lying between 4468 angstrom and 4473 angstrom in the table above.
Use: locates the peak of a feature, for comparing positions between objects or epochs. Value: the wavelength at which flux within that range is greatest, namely 4472.64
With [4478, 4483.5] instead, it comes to 4482.95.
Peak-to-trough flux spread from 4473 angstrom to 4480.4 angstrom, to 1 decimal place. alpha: 1.5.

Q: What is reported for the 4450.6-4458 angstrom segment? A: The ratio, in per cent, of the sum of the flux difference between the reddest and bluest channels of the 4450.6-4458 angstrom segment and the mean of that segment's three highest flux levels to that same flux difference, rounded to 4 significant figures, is -7950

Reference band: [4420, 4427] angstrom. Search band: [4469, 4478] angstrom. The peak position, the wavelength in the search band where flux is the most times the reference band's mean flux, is 4472.64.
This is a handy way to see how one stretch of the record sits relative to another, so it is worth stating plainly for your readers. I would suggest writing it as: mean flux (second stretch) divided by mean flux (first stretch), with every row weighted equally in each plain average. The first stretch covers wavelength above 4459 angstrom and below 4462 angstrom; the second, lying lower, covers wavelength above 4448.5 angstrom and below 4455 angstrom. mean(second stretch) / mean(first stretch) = 0.98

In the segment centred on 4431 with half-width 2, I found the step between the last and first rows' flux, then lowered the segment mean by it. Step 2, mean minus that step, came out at 3.9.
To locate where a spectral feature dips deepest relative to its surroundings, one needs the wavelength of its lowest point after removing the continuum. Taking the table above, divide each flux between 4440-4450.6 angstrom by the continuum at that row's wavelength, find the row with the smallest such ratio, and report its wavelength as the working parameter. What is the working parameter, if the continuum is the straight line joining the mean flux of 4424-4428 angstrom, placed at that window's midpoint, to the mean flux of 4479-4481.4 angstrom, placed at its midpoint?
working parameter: 4440.83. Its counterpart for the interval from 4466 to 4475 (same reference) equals 4468.52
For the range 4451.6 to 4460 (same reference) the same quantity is 4457.22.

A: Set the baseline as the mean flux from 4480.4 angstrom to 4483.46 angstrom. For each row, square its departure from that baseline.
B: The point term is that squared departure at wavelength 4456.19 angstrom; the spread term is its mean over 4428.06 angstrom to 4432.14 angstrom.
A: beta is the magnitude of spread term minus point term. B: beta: 0.13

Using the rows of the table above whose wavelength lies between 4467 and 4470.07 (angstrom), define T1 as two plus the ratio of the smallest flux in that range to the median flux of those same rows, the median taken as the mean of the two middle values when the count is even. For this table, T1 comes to 2.97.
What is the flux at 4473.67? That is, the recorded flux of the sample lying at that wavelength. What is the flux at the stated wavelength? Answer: 5.23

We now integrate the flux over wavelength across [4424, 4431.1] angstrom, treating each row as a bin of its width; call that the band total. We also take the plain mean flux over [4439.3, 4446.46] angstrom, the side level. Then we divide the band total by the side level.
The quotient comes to 7.2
